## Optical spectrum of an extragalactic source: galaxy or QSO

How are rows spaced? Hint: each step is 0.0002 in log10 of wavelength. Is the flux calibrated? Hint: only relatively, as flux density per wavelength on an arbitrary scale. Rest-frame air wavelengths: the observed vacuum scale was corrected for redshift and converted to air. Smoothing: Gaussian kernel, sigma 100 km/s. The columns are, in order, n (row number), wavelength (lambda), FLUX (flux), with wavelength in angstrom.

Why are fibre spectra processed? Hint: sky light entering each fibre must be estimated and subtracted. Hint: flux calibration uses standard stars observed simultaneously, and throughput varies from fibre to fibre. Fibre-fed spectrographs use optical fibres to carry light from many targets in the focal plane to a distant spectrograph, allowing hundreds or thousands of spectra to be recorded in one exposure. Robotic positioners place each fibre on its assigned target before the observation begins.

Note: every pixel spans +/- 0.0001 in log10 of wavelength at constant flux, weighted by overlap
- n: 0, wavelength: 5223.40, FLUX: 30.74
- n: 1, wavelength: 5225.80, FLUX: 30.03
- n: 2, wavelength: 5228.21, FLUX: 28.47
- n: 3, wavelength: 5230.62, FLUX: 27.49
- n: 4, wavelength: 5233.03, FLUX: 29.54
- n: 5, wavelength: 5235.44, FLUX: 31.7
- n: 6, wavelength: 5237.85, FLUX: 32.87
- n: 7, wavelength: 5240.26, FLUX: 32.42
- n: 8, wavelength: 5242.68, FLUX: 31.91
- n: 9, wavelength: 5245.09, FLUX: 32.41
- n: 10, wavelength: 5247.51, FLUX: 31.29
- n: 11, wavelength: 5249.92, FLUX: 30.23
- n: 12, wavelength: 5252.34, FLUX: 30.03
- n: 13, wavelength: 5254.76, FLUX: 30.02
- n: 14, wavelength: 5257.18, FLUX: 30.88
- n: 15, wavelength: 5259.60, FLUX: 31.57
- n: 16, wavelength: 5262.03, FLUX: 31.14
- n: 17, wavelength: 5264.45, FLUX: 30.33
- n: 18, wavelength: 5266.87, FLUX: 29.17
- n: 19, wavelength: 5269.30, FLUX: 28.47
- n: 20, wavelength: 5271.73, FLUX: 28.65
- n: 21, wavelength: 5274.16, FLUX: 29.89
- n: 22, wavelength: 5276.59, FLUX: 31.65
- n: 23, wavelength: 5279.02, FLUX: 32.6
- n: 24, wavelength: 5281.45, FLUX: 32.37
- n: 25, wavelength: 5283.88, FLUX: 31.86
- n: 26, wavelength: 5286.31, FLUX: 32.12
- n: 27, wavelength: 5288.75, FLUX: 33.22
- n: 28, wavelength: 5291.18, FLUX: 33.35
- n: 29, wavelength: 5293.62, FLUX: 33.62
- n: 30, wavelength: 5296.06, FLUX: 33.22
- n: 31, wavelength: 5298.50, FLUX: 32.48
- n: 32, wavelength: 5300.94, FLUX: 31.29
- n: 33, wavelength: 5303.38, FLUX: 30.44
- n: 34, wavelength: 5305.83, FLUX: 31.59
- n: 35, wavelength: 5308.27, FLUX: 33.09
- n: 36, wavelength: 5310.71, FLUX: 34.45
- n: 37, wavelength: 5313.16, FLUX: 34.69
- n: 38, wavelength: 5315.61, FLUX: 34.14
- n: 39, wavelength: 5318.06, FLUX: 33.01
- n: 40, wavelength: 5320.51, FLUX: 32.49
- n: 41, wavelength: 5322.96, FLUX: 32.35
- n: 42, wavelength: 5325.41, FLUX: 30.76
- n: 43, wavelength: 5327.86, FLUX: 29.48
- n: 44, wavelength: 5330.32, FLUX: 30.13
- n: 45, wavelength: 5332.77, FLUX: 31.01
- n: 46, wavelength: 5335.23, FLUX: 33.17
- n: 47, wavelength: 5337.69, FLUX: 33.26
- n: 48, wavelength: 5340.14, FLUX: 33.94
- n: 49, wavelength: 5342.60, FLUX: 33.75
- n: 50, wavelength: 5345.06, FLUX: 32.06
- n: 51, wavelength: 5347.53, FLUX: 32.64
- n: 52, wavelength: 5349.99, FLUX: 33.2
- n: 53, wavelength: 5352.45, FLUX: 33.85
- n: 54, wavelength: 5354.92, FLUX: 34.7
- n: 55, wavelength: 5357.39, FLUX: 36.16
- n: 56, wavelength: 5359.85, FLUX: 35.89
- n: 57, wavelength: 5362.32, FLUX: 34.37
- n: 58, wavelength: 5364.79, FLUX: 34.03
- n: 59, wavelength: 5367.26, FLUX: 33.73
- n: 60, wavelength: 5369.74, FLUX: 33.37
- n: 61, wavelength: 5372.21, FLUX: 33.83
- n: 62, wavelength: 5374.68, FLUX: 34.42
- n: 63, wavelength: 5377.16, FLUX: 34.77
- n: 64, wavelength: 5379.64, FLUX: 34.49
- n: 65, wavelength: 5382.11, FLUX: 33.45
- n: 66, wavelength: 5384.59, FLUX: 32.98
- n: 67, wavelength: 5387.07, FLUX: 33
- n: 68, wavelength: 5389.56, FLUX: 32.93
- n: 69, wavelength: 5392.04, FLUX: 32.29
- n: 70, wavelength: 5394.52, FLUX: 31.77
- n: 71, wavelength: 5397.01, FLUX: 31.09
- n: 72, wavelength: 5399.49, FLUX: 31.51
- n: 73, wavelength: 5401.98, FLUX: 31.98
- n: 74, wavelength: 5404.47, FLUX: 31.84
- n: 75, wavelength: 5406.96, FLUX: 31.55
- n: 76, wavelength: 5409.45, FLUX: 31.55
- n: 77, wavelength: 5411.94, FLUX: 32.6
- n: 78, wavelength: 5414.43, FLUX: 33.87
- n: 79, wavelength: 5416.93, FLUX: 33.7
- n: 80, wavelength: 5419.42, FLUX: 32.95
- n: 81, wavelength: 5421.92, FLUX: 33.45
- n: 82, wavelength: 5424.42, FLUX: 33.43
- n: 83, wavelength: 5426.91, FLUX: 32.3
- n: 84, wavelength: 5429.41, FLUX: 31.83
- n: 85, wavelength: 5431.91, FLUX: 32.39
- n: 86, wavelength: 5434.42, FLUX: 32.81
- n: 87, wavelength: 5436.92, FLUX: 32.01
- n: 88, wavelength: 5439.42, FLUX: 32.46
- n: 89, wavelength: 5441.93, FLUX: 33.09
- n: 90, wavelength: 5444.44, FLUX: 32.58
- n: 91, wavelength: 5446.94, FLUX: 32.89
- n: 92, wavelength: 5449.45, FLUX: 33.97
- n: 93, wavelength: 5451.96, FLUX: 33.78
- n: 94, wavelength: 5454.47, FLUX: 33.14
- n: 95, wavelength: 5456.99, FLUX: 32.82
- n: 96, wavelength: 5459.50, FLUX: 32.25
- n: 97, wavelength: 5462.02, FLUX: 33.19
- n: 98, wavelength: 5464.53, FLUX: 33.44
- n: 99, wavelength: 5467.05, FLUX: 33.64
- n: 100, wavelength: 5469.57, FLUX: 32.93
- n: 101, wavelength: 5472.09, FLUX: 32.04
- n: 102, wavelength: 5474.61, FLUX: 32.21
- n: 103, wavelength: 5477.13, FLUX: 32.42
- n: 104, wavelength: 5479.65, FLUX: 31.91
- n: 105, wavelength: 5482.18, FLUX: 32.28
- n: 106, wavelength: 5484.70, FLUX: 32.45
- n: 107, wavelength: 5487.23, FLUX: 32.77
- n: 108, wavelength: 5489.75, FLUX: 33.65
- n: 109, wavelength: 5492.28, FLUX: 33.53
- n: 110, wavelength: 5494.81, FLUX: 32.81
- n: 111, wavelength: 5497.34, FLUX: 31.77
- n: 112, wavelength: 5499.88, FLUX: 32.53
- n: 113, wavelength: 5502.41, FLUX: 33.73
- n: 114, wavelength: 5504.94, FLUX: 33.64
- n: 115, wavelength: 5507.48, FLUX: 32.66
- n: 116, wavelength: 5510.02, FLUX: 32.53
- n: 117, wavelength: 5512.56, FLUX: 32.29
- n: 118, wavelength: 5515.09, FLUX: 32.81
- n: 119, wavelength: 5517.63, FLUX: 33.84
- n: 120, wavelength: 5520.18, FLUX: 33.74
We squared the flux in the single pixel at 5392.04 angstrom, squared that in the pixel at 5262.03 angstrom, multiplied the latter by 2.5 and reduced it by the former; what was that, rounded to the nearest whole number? 1382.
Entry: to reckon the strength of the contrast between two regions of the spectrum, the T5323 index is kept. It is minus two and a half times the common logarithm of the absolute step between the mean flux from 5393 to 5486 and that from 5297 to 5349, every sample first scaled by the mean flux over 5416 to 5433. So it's 5.5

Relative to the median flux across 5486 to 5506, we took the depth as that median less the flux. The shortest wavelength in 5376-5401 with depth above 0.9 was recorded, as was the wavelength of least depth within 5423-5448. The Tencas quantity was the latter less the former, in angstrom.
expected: 29.9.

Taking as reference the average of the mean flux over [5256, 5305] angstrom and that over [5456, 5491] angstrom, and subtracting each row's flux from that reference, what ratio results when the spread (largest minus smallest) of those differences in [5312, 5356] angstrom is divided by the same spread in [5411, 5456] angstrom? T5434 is 2.4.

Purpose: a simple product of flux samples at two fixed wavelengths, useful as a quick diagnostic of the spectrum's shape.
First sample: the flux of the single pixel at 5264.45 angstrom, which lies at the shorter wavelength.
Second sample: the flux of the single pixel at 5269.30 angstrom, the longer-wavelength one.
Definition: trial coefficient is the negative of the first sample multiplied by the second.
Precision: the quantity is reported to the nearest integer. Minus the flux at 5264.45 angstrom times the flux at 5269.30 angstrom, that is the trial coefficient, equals -863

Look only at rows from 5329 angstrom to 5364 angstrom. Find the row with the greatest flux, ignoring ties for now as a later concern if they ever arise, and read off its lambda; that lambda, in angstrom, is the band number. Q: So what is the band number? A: 5357.39 angstrom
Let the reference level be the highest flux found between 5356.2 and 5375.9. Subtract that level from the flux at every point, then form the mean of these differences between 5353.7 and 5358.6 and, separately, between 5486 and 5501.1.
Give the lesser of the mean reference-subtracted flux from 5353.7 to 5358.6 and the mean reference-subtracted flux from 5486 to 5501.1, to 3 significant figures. -3.32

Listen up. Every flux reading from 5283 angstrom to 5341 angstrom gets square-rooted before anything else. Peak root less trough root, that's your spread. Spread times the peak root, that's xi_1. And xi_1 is 2.7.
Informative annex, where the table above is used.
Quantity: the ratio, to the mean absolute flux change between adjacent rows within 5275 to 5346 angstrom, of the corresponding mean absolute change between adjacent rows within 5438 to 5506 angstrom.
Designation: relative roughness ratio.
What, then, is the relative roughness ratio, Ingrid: 0.66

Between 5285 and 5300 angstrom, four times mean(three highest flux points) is 134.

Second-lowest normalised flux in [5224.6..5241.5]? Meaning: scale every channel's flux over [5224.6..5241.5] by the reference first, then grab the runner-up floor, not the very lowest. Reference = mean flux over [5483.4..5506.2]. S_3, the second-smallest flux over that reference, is 0.86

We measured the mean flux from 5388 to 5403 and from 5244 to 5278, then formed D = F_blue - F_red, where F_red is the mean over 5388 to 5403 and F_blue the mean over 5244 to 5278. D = -1.5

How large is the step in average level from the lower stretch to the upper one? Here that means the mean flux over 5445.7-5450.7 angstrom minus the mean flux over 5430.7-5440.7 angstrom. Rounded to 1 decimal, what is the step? 1.0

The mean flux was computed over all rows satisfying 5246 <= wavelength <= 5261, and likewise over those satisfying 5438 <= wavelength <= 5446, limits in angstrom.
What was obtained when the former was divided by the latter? 0.94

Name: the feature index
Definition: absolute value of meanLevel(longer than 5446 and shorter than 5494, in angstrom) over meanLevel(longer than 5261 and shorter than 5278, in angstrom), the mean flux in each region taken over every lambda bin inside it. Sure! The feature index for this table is 1.10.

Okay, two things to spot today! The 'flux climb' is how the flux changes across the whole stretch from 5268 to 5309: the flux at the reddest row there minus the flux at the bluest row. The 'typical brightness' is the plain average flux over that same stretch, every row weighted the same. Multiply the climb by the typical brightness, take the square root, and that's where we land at 12.1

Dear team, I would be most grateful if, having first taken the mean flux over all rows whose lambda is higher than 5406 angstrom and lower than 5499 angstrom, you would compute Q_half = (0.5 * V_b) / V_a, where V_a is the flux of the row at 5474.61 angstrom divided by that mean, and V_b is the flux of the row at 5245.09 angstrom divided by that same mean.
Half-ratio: 0.503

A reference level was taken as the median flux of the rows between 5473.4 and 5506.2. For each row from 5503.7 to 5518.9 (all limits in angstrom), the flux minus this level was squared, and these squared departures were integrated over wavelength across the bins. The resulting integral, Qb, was 8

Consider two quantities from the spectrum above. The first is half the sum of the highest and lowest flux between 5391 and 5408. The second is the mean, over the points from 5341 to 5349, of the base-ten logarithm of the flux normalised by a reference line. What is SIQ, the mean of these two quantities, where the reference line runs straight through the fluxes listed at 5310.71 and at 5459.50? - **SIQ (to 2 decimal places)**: 15.84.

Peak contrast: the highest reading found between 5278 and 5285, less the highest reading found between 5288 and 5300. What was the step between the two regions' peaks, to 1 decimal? -1.0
